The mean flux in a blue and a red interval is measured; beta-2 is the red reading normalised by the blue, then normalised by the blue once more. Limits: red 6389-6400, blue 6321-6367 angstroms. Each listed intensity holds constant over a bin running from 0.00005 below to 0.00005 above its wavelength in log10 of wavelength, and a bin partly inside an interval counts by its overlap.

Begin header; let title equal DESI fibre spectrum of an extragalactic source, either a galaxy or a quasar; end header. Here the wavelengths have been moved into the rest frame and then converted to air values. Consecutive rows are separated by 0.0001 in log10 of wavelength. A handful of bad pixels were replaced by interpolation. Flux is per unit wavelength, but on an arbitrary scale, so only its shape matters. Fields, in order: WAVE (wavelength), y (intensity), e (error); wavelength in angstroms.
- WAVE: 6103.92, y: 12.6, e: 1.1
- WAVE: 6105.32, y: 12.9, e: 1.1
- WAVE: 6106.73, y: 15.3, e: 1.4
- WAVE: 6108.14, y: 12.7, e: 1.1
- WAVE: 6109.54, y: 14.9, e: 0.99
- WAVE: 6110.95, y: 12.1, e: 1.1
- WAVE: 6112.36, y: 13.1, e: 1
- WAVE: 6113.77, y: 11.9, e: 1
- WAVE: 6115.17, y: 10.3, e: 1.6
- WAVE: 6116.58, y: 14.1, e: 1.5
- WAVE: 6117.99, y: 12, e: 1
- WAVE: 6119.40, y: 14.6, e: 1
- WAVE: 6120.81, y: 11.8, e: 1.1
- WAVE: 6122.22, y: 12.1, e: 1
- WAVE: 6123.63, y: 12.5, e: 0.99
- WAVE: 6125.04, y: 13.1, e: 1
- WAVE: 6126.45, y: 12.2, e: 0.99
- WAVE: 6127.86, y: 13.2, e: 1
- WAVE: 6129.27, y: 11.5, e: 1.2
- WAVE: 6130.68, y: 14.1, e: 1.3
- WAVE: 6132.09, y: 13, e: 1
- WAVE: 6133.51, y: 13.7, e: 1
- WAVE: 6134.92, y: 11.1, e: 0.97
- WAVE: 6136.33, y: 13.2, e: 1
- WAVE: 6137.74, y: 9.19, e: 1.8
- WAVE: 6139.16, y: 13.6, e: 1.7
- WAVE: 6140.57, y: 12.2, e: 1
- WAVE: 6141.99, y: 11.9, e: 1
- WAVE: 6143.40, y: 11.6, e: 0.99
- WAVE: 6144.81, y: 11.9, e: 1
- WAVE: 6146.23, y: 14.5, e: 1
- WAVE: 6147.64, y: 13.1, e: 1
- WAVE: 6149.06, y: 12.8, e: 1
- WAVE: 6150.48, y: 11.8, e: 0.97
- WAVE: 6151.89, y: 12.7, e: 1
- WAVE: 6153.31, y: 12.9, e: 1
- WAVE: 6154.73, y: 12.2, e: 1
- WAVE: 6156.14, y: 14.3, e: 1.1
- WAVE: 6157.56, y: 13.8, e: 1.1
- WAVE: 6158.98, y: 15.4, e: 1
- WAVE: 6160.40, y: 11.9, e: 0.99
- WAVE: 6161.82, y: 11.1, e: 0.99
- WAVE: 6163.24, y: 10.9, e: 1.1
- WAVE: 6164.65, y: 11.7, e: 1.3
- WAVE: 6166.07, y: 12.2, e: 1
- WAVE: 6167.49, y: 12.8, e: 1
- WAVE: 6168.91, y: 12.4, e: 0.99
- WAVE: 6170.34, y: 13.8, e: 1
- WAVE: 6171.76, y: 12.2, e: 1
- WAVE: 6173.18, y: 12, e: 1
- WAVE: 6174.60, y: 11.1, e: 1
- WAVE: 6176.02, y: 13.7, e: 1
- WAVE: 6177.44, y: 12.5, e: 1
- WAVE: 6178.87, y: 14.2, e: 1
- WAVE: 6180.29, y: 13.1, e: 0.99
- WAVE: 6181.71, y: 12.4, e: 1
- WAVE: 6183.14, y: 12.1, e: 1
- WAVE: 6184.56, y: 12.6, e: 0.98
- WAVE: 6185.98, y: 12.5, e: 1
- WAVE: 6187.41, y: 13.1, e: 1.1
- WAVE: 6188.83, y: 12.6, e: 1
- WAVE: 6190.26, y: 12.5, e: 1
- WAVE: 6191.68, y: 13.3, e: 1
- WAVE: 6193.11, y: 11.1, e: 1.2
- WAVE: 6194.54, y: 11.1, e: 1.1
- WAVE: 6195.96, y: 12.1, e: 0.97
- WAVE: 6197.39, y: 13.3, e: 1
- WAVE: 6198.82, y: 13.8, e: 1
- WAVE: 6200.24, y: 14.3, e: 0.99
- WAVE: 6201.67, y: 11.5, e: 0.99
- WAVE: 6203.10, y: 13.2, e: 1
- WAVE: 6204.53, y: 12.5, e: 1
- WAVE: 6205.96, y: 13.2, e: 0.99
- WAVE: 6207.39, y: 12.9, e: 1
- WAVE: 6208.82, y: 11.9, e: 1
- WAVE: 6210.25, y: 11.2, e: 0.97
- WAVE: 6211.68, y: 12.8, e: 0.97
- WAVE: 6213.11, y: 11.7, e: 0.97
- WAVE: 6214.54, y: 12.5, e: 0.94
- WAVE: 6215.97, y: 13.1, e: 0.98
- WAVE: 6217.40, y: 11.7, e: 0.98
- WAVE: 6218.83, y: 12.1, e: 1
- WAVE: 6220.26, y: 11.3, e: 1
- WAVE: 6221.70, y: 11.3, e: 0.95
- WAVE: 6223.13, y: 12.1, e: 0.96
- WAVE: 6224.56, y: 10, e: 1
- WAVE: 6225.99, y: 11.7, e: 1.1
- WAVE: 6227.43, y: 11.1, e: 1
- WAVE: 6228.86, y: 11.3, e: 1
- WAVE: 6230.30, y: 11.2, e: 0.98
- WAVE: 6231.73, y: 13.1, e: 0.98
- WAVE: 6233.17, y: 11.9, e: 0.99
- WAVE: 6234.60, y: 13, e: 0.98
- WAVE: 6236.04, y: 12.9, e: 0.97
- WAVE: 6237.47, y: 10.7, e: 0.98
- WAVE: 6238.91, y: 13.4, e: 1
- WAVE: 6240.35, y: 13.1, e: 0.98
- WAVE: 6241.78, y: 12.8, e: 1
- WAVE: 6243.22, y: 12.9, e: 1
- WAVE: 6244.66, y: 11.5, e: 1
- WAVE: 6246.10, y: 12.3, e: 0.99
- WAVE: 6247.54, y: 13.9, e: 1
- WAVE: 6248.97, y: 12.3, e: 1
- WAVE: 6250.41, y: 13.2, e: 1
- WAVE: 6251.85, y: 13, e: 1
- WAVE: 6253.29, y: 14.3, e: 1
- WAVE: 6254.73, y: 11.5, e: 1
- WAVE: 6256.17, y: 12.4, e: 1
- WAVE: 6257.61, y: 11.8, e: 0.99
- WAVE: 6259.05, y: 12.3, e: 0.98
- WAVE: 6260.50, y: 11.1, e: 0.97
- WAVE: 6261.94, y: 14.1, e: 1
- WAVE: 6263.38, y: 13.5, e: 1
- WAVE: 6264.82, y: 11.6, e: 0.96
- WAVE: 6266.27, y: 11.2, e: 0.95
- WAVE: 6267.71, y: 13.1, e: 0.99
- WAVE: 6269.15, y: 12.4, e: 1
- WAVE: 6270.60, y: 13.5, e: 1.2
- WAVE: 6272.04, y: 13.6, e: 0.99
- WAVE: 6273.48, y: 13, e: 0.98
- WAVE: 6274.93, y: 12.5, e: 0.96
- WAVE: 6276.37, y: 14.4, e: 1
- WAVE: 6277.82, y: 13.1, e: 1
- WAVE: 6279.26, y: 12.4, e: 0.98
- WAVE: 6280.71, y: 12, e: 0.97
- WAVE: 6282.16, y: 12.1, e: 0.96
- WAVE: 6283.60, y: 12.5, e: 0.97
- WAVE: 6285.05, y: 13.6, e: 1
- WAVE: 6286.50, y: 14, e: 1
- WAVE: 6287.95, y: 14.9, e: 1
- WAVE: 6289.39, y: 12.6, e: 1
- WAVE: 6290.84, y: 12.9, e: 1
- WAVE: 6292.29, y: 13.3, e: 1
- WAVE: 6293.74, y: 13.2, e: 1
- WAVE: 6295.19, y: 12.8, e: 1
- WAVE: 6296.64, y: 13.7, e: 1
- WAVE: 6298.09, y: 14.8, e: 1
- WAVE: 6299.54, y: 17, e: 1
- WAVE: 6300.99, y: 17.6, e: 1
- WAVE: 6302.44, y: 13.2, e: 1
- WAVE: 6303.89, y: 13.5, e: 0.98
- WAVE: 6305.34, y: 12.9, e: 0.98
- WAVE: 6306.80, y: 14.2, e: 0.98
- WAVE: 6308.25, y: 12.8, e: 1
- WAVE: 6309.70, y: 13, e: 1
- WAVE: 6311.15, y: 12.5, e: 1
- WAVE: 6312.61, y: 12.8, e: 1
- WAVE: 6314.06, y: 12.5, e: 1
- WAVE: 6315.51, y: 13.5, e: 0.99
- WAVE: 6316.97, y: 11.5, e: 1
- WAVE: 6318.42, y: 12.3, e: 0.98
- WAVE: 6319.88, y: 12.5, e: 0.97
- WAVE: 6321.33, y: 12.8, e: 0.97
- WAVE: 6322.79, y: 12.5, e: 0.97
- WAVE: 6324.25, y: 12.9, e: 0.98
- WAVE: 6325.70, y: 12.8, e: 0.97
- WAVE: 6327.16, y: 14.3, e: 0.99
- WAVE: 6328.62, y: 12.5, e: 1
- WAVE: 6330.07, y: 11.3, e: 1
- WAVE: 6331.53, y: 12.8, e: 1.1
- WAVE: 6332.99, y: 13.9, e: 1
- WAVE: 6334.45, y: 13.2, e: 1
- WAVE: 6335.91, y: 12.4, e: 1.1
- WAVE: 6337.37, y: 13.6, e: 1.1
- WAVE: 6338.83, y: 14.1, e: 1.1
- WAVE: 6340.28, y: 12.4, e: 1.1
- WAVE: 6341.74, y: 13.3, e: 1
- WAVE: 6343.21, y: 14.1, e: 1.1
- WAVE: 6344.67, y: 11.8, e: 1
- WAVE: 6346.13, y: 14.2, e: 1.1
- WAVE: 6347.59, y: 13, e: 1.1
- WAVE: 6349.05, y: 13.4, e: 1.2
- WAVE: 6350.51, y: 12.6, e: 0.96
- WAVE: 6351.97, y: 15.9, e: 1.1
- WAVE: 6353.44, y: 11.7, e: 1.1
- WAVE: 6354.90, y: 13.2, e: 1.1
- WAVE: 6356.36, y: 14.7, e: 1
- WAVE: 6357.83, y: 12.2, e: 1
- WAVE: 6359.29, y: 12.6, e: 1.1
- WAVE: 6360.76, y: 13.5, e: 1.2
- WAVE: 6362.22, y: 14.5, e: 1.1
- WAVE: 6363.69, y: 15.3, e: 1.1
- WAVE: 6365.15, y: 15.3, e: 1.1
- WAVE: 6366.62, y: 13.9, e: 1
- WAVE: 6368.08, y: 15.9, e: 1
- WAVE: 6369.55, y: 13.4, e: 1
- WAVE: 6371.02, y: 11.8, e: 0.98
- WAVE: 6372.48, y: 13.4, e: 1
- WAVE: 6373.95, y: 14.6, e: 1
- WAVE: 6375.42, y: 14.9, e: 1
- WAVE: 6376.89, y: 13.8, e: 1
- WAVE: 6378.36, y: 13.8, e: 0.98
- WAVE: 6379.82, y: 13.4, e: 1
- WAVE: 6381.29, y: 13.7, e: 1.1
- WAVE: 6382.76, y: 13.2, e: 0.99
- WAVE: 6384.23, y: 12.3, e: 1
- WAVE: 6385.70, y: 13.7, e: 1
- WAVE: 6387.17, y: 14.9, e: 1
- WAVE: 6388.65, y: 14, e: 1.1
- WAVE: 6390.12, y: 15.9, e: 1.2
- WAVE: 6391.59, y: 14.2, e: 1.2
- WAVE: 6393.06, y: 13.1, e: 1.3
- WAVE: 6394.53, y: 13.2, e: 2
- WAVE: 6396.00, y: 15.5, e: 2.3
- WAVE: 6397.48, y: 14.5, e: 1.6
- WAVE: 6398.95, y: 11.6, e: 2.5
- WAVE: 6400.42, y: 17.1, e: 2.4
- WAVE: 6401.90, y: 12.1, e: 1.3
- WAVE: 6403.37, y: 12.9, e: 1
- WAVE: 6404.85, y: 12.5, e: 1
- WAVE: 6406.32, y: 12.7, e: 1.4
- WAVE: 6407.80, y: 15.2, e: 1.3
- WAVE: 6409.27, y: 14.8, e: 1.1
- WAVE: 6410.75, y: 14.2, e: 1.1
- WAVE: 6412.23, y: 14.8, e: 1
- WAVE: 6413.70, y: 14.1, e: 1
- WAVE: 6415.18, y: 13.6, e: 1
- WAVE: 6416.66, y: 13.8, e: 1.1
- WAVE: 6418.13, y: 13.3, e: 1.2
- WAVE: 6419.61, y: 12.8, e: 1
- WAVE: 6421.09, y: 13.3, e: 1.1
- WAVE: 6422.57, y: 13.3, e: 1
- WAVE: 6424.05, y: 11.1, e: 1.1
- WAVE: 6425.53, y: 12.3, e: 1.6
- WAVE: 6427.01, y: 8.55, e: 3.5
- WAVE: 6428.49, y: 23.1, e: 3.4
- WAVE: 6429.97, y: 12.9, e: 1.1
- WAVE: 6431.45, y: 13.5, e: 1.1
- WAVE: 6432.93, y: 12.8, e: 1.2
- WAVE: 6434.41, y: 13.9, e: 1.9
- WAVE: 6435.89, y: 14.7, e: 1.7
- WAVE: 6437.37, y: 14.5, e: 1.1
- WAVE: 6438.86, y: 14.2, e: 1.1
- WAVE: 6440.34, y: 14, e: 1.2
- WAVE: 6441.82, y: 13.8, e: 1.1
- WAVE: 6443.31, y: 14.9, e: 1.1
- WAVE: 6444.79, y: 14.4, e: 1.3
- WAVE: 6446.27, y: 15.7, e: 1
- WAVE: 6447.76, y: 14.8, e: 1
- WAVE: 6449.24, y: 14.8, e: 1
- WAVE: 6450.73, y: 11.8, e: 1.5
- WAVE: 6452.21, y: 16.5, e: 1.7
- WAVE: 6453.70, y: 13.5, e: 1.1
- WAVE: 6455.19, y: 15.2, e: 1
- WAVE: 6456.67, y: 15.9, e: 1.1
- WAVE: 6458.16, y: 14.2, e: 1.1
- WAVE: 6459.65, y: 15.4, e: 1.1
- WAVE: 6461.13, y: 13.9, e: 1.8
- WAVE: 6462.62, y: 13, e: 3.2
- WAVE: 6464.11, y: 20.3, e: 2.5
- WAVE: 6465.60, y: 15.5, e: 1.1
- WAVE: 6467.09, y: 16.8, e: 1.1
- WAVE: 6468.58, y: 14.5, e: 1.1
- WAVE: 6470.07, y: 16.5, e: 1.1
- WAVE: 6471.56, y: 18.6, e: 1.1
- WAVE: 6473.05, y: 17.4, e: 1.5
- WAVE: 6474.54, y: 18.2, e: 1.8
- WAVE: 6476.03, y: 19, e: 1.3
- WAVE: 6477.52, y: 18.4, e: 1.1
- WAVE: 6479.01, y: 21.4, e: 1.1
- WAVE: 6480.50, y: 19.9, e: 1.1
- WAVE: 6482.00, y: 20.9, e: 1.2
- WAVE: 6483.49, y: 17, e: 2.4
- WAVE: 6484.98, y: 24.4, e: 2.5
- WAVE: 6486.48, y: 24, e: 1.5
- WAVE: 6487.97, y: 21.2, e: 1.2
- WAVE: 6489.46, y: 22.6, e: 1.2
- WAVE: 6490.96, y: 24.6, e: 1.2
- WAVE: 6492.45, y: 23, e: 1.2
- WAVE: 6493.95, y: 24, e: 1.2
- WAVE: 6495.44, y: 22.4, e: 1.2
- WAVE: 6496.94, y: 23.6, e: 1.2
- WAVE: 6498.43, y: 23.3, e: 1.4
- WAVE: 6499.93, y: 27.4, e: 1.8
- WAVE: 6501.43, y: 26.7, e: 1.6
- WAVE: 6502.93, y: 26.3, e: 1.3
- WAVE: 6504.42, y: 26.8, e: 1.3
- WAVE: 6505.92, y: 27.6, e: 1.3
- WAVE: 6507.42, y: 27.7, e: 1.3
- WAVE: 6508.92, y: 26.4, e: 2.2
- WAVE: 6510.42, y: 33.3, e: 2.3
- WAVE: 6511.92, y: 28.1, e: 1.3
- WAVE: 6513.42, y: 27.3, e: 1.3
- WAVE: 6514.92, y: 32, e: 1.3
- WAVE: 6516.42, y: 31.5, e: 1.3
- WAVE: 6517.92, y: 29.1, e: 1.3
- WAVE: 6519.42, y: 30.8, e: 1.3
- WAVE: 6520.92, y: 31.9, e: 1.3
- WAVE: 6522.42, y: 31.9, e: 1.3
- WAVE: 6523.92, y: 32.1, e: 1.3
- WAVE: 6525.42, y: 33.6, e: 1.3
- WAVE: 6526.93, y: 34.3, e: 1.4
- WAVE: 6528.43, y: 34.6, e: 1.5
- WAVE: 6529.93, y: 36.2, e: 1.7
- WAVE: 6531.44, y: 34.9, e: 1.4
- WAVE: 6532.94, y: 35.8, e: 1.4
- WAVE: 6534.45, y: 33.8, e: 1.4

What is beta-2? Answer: 0.079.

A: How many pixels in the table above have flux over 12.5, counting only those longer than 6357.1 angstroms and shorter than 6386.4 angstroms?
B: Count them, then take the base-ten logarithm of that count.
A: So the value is 1.2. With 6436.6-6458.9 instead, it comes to 1.1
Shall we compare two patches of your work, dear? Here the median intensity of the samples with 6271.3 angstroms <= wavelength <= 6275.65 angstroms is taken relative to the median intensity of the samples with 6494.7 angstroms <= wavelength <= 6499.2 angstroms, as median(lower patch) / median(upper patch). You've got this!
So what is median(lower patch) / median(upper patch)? 0.6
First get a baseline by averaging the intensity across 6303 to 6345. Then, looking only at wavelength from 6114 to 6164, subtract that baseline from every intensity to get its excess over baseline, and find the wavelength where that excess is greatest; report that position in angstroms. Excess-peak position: 6158.98 angstroms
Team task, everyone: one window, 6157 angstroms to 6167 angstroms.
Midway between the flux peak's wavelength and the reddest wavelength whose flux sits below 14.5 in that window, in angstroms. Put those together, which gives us 6162.5 angstroms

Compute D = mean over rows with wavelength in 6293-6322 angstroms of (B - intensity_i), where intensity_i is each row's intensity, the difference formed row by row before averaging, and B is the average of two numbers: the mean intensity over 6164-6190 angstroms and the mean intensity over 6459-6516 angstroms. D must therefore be 3.9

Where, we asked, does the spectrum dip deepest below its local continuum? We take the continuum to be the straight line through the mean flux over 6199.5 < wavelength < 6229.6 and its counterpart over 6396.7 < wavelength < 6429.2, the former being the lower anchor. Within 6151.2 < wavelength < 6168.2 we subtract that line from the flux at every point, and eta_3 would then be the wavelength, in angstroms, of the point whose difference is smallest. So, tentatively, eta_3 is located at 6163.24 angstroms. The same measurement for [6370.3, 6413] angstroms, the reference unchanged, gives 6398.95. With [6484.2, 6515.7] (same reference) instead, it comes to 6487.97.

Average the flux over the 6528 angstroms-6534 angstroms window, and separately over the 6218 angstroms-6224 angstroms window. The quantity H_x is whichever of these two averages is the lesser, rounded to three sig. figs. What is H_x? 11.7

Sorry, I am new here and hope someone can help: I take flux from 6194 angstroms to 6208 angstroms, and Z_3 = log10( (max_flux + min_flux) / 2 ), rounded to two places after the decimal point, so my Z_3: 1.10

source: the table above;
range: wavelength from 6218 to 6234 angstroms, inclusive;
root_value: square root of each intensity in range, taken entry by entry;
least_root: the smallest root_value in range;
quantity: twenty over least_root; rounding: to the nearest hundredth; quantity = 6.32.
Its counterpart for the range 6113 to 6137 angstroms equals 6.23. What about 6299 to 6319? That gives 5.90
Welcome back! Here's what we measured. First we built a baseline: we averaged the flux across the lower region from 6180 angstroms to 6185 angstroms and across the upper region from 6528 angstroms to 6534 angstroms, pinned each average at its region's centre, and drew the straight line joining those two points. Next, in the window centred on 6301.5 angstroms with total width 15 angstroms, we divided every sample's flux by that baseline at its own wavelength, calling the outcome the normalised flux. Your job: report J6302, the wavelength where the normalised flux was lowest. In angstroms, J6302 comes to 6308.25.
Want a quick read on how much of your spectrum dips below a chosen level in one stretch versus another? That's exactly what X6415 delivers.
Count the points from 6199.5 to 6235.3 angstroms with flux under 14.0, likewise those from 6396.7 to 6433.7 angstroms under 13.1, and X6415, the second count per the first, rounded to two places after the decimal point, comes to 0.46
